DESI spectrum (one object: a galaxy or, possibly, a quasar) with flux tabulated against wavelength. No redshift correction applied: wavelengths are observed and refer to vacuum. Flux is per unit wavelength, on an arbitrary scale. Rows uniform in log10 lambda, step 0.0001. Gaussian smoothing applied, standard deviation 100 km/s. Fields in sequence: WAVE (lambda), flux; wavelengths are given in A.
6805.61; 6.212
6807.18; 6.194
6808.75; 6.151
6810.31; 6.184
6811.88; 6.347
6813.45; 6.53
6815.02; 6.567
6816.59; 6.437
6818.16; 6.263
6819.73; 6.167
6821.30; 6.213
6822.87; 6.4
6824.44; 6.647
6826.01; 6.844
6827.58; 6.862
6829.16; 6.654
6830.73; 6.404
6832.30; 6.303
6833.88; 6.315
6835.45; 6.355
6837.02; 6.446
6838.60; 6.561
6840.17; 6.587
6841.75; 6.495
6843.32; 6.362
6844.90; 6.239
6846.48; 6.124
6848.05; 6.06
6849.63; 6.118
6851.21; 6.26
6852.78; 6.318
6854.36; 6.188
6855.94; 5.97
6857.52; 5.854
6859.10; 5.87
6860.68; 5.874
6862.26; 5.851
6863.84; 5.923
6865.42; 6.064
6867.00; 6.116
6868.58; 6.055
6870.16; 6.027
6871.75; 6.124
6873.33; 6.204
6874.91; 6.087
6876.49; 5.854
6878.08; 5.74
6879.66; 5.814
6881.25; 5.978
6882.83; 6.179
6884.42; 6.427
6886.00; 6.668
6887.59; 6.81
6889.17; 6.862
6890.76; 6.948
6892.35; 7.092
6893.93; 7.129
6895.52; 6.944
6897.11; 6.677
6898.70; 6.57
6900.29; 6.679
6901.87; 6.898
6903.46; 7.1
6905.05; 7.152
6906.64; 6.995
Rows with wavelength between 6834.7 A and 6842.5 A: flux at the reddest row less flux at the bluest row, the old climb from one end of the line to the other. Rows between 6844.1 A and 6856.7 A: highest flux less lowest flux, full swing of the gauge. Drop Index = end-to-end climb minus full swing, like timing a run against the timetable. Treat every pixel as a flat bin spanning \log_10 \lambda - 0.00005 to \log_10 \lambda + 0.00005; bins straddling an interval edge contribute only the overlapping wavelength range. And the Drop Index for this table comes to -0.2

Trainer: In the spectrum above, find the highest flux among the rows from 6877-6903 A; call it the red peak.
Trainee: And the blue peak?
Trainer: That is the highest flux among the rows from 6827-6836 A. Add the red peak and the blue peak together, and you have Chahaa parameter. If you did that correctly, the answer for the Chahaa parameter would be 14.0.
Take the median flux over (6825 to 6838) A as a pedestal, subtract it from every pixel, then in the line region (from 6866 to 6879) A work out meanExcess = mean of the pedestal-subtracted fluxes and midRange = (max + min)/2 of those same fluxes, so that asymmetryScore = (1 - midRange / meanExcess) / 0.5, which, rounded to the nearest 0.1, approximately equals -0.3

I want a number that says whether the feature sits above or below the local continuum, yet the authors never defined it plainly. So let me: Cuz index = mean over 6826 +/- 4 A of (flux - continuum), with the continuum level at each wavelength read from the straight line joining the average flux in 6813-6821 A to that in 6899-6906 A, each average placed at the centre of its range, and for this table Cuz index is 0.2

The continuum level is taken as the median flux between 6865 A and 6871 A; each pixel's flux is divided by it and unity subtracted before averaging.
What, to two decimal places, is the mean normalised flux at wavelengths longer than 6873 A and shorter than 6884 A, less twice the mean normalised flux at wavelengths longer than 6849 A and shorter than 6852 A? -0.06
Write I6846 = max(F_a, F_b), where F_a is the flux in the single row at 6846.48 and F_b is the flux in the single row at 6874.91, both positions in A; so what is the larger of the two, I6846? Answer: 6.12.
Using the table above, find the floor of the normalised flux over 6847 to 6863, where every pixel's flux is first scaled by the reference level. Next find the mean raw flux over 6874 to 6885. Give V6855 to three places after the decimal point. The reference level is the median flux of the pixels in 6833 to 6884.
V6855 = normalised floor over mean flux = 0.159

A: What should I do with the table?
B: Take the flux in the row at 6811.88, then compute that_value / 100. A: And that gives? 0.063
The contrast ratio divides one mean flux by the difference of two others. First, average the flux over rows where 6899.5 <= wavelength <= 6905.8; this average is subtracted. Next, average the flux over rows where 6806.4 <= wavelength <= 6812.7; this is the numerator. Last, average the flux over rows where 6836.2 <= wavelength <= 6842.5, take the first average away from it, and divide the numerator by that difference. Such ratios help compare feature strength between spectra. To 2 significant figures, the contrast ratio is -14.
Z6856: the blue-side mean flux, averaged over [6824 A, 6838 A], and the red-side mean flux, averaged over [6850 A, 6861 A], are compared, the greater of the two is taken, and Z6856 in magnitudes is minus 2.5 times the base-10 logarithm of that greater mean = -2.04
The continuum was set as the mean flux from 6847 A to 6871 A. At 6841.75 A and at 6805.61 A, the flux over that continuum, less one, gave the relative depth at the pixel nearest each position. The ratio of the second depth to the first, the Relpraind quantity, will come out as 0.4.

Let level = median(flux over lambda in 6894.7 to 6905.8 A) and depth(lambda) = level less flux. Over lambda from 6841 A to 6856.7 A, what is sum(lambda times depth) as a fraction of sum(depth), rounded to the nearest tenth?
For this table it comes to 6849.4 A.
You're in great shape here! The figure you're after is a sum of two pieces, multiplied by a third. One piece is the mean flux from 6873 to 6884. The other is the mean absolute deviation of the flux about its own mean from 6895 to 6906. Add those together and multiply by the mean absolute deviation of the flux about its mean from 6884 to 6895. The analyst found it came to 1.1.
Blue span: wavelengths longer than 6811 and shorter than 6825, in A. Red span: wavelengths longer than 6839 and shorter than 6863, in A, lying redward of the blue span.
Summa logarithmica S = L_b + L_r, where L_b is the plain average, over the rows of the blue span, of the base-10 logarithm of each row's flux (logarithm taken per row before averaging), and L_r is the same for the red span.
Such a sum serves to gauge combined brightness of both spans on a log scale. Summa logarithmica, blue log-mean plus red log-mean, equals 1.59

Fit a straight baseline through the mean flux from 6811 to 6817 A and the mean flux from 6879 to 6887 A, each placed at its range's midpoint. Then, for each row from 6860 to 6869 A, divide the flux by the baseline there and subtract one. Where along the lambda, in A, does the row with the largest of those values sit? 6867.00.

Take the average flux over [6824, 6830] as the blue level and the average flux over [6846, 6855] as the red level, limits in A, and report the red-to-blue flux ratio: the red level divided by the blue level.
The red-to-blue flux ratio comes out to 0.92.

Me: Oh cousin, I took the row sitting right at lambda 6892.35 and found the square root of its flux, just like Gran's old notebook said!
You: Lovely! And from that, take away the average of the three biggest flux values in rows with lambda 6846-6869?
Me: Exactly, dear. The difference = -3.59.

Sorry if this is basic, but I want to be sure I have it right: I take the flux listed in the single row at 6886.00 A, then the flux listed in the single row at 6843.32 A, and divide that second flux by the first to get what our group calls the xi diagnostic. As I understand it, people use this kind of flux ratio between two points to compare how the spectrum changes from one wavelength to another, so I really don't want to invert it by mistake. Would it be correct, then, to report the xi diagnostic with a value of 0.95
